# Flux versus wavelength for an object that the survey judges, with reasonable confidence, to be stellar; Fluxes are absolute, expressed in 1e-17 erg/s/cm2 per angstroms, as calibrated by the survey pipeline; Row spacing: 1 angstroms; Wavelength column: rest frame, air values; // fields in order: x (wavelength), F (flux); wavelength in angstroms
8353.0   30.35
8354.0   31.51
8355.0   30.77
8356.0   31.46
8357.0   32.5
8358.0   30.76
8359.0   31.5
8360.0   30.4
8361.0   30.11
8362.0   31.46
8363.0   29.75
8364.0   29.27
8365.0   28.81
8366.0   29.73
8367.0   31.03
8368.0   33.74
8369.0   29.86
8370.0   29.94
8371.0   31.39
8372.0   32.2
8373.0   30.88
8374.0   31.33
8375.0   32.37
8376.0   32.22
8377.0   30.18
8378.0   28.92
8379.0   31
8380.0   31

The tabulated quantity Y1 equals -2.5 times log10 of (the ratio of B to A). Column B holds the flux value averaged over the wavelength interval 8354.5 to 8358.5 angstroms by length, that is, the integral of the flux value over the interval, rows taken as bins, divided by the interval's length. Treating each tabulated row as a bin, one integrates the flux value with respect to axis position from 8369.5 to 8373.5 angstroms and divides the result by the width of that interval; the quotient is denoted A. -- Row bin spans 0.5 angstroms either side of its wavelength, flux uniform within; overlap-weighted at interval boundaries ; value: -0.009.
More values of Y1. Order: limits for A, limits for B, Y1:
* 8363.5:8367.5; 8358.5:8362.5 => -0.041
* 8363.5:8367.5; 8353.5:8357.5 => -0.066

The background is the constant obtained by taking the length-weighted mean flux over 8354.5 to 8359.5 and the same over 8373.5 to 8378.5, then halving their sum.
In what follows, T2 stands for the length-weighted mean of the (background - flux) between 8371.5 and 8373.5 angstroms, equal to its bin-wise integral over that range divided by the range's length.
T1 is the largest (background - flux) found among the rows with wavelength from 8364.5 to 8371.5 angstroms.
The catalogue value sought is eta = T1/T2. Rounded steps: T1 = 2.4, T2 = -0.34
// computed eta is -7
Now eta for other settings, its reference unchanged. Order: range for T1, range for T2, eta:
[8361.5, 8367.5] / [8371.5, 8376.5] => -4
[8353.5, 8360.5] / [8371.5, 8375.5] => -2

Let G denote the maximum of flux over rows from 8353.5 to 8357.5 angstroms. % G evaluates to 32.5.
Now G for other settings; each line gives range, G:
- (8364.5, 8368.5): 33.74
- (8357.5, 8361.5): 31.5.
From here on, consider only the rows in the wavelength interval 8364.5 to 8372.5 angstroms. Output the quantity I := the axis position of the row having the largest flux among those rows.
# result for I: 8368.0 angstroms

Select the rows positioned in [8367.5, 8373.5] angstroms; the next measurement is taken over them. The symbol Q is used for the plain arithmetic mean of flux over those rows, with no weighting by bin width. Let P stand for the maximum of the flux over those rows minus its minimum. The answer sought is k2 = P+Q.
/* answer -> 35.2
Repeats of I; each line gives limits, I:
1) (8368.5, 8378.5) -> 8375.0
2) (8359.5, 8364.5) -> 8362.0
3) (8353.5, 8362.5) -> 8357.0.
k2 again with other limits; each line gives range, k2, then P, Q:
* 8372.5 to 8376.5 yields 33.2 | 1.5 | 31.7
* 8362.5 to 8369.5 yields 35.2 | 4.9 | 30.3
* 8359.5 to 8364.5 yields 32.4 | 2.2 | 30.2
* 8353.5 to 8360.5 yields 33.4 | 2.1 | 31.3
